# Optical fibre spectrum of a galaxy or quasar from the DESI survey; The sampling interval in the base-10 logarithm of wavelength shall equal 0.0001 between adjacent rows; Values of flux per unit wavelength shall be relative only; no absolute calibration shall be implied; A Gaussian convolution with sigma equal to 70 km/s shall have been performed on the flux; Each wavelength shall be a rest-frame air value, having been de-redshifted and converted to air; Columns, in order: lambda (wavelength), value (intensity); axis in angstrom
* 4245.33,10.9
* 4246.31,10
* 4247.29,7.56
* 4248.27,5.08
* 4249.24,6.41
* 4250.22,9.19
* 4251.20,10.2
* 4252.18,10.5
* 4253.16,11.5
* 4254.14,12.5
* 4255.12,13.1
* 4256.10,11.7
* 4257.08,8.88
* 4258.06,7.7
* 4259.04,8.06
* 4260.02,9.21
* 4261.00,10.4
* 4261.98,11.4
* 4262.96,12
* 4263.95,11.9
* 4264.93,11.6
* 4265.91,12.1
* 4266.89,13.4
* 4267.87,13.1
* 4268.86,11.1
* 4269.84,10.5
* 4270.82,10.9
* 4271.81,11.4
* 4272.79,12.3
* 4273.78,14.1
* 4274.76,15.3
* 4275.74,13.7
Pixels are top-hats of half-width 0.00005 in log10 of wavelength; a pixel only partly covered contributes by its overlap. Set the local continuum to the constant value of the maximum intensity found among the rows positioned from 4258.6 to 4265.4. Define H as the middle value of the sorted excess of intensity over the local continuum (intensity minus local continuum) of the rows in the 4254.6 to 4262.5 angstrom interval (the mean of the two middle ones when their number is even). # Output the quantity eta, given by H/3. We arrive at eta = -0.7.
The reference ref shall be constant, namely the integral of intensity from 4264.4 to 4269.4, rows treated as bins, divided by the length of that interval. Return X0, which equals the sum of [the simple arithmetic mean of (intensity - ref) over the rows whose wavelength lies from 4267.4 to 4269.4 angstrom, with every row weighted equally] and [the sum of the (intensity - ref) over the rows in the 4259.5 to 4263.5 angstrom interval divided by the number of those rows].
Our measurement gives -1.6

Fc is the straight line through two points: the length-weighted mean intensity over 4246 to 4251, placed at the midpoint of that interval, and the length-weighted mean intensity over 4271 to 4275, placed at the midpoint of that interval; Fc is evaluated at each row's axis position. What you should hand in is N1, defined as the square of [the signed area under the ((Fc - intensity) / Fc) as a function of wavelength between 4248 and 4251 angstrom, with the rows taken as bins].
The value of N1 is 0.06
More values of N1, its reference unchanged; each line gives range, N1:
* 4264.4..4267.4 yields 0.06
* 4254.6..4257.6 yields 0.37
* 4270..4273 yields 0.09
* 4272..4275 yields 0.01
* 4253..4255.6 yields 1.05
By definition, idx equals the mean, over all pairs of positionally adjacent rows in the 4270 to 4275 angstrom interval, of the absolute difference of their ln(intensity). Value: 0.085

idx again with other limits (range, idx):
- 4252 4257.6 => 0.122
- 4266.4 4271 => 0.070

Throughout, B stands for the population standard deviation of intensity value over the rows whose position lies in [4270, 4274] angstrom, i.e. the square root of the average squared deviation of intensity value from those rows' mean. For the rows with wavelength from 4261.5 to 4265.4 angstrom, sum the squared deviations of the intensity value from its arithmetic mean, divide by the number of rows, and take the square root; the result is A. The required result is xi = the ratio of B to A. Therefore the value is 5.1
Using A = 0.24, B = 1.2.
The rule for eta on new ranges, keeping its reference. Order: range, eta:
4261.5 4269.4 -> 0.0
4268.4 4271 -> -0.4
